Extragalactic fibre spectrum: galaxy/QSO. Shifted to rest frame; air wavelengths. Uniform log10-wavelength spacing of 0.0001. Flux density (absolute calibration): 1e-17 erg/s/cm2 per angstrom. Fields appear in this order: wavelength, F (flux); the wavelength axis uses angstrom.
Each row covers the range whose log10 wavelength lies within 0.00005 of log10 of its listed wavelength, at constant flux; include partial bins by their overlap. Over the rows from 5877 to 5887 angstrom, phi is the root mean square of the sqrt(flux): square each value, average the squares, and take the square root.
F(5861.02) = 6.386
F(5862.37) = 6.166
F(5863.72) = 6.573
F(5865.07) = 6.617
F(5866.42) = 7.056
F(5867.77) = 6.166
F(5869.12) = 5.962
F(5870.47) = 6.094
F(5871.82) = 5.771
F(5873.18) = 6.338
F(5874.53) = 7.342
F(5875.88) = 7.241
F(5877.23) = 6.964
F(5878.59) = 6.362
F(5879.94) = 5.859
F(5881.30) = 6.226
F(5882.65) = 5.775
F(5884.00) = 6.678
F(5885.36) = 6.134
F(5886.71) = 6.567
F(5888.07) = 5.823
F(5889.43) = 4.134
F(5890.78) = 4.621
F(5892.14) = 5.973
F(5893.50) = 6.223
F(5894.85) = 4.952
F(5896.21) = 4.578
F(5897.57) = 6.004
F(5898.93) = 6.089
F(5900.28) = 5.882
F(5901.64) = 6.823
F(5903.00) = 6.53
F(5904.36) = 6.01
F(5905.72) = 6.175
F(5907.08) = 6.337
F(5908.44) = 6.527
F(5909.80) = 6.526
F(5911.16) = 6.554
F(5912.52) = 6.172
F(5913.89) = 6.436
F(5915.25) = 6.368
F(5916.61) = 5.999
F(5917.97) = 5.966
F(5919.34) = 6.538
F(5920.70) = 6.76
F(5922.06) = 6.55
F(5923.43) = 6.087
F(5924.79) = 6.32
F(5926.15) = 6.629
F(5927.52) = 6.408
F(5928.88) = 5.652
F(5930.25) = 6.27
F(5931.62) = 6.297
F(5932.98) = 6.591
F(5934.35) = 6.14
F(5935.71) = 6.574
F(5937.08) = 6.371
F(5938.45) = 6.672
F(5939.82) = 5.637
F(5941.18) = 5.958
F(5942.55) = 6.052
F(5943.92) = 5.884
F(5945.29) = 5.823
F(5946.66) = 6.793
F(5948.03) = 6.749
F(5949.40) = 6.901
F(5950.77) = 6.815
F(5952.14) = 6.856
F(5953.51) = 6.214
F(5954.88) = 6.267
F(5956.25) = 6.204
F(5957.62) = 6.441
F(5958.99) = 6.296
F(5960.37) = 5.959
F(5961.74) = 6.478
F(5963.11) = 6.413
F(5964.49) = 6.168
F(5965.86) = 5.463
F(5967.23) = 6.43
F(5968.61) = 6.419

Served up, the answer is 2.51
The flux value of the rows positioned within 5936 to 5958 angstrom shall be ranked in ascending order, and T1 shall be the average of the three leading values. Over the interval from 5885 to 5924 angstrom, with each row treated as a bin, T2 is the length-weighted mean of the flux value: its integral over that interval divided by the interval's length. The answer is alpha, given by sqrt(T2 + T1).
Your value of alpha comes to 3.44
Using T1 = 5.78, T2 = 6.05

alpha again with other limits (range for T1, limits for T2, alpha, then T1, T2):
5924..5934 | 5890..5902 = 3.42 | 6.07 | 5.64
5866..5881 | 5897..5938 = 3.49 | 5.86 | 6.32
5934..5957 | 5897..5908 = 3.47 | 5.78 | 6.24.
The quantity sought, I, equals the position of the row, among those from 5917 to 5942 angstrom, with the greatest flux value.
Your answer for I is 5920.70 angstrom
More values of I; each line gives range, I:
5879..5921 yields 5901.64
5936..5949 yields 5946.66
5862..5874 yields 5866.42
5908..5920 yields 5911.16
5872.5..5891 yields 5874.53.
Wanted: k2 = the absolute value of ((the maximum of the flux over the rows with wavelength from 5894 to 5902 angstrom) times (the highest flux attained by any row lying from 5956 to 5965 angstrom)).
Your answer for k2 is 44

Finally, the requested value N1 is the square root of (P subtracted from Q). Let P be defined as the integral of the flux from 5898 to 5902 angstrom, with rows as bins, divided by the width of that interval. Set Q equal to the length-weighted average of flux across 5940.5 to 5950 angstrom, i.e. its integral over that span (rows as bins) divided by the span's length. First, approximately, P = 6.2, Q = 6.30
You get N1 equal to 0.30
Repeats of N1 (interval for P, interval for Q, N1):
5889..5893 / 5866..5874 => 1.10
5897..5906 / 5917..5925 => 0.37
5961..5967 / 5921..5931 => 0.36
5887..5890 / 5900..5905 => 1.07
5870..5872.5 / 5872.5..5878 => 1.02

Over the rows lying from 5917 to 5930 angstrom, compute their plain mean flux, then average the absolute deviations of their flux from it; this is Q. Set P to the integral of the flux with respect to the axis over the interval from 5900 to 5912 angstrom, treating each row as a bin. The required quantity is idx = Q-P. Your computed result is -76.4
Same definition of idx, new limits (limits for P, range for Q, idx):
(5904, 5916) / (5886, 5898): -75.4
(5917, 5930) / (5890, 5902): -81.4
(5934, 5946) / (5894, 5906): -73.0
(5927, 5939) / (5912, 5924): -75.7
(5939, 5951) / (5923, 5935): -75.1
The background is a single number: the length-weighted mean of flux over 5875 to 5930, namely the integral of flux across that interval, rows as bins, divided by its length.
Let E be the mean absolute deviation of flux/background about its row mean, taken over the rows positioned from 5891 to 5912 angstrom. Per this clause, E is 0.067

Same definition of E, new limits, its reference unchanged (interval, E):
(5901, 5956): 0.045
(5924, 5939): 0.033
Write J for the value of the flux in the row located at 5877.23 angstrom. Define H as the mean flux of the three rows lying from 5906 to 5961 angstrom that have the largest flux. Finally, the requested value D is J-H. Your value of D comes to 0.1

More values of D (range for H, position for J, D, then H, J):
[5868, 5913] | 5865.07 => -0.6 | 7.18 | 6.617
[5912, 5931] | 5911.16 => -0.1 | 6.65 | 6.554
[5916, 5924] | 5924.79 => -0.3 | 6.62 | 6.32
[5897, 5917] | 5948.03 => 0.1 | 6.64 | 6.749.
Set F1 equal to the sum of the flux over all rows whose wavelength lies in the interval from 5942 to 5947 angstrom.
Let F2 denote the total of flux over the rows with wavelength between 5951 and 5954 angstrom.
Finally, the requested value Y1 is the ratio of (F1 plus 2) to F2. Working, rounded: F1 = 25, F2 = 13.1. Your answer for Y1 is 2.0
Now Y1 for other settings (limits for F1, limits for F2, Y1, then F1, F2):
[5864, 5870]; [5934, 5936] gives 2.2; 26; 12.7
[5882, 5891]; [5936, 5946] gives 1.0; 40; 42.4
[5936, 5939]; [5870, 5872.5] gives 1.3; 13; 11.9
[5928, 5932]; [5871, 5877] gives 0.8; 18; 26.7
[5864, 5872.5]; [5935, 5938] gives 3.1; 38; 12.9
